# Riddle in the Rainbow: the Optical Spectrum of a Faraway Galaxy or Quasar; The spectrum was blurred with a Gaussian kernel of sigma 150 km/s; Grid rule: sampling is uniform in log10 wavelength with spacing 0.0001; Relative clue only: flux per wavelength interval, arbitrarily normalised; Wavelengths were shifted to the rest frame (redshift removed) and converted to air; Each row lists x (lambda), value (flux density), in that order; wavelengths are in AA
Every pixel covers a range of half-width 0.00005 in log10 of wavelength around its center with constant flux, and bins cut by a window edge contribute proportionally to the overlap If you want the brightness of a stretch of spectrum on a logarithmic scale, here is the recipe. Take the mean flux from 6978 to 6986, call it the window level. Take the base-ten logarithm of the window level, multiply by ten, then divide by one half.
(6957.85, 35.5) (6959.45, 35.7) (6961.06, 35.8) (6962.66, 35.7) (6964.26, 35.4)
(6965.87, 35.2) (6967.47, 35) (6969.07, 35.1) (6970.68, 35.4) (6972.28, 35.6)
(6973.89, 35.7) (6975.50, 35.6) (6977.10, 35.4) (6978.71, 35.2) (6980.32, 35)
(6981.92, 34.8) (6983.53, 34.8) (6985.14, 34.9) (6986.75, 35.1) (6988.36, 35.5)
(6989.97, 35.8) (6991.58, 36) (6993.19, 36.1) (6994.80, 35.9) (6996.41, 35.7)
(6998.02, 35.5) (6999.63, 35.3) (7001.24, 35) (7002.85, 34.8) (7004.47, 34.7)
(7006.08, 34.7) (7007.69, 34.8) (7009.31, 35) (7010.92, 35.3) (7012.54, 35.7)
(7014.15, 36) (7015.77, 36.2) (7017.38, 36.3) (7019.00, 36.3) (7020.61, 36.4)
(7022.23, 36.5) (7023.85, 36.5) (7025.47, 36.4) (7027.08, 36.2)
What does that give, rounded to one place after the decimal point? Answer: 30.9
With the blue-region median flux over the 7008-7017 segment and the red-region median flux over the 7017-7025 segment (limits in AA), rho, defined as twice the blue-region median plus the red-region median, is 108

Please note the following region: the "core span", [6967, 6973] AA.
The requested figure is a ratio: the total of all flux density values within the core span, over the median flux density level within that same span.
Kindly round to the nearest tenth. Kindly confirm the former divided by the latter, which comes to 4.0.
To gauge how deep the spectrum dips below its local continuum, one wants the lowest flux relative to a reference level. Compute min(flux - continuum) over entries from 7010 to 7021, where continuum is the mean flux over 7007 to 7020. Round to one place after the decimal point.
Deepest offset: -0.4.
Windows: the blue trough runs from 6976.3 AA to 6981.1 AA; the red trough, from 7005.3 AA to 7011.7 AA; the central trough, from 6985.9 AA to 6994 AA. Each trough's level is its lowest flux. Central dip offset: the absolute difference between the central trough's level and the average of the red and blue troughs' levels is 0.25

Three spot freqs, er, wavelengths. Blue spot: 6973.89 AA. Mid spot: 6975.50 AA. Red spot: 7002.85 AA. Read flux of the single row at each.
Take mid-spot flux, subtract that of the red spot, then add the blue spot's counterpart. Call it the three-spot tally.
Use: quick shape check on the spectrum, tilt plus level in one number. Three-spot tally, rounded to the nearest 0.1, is 36.5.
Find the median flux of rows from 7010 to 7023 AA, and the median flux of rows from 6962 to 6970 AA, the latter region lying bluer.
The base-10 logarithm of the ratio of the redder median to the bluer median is 0.013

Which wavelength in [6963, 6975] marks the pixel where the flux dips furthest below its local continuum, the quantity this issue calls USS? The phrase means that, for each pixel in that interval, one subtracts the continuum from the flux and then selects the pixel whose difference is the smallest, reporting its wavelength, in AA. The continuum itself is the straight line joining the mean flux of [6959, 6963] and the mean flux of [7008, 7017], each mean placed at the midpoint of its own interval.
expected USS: 6967.47 AA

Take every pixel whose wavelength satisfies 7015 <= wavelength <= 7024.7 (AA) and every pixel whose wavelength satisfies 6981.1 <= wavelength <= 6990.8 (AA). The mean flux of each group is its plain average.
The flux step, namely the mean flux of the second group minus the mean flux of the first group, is -1.2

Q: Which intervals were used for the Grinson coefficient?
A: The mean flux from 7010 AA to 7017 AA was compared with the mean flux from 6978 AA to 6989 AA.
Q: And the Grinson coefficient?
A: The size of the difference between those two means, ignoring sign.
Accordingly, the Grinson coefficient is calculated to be 0.8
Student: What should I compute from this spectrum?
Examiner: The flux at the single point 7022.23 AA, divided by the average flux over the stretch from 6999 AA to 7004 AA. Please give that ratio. 1.04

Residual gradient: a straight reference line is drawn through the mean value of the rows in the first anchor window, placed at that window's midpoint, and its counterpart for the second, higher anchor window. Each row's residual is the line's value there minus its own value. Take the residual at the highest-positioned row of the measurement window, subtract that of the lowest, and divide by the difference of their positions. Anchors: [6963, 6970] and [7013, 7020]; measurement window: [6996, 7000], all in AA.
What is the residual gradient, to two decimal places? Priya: 0.14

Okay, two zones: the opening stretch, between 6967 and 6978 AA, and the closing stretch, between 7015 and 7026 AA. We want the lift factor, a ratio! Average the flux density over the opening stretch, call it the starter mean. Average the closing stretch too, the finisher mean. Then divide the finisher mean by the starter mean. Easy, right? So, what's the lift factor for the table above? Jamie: 1.03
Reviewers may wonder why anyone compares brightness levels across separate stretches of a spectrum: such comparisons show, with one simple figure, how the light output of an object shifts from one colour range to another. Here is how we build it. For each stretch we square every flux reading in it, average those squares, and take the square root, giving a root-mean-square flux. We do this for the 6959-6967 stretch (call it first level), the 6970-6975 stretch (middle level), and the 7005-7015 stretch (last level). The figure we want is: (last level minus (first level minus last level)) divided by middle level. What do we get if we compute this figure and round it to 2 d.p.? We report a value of 0.98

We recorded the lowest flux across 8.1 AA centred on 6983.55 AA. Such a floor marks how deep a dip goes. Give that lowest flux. 34.8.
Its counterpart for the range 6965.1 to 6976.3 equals 35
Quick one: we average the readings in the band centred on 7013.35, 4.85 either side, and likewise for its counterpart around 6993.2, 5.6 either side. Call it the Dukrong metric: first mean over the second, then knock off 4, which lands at -3.00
